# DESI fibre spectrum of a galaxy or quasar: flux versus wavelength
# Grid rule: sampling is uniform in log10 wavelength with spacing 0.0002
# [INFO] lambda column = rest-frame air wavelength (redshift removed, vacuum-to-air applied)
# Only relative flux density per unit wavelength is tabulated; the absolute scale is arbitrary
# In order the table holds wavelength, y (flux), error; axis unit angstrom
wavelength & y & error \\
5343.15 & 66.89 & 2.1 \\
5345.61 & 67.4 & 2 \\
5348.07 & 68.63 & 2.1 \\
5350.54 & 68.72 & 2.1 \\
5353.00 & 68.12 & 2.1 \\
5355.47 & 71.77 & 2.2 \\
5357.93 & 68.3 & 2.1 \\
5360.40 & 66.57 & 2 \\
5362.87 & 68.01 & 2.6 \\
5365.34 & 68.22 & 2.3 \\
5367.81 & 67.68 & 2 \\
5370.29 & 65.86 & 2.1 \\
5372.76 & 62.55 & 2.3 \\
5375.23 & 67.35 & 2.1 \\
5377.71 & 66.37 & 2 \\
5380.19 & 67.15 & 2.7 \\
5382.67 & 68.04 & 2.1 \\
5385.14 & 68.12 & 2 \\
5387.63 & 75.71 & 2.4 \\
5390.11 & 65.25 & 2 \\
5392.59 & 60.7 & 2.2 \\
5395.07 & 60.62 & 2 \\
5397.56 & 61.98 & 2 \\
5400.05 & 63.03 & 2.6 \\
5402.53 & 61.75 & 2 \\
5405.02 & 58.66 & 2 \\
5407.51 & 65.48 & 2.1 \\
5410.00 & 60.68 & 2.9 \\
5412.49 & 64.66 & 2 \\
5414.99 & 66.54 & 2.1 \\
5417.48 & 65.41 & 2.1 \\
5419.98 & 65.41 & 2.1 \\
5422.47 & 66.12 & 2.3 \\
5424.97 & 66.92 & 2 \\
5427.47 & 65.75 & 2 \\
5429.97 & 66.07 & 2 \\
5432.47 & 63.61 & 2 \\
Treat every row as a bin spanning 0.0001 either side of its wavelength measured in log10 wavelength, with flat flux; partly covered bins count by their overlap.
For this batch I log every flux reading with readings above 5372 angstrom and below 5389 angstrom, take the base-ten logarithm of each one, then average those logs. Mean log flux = 1.83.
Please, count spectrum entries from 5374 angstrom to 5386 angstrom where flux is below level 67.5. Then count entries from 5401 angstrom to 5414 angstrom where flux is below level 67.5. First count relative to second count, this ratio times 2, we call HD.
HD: 1.2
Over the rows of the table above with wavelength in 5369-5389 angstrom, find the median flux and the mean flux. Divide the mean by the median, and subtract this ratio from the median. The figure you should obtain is 66.2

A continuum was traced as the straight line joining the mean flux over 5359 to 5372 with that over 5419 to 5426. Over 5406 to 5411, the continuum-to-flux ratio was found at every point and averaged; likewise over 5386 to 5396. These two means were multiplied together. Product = 1.08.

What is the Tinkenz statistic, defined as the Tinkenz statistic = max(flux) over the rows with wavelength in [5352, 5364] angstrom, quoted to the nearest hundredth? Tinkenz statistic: 71.77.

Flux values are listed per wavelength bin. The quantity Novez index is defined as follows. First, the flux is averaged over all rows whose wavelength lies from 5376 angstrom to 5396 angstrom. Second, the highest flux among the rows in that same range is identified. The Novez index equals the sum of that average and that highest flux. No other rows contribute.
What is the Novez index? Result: 142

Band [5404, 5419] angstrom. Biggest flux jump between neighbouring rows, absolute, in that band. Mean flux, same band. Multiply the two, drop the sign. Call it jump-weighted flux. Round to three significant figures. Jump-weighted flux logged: 434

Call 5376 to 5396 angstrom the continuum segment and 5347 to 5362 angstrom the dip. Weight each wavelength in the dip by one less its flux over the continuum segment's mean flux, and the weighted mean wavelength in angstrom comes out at 5353.5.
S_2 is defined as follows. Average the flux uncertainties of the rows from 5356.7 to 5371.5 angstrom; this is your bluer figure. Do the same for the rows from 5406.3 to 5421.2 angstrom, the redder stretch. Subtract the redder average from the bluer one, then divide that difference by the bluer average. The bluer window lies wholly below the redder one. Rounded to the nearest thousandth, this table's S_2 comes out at -0.015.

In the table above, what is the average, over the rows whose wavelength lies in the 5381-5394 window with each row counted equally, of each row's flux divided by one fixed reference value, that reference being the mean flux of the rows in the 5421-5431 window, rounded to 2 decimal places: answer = 1.02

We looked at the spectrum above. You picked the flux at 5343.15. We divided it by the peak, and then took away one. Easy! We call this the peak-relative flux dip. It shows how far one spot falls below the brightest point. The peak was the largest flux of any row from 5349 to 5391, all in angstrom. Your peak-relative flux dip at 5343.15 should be -0.12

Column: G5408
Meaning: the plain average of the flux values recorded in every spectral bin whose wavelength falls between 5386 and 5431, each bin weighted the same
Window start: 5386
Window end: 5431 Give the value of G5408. 64.5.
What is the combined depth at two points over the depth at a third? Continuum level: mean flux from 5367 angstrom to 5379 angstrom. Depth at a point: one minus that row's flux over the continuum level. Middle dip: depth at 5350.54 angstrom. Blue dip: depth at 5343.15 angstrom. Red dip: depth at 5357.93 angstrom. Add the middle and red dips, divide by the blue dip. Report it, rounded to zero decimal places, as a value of 5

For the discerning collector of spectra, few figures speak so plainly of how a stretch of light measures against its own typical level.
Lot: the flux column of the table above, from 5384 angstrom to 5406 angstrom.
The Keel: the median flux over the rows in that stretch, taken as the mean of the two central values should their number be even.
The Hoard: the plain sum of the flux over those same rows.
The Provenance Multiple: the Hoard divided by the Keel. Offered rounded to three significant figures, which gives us 9.29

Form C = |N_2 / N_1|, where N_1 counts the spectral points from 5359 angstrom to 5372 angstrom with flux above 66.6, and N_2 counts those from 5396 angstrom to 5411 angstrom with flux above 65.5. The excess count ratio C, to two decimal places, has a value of 0.00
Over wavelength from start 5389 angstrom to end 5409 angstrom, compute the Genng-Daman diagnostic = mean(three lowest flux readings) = 60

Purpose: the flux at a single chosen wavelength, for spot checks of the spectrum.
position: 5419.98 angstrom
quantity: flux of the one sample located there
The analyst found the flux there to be 65.41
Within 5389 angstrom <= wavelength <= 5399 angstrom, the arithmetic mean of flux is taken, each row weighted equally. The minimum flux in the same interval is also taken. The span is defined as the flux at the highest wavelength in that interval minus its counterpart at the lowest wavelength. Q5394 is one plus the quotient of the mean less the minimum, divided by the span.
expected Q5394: 0.5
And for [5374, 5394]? 0.0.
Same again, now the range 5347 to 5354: 0.3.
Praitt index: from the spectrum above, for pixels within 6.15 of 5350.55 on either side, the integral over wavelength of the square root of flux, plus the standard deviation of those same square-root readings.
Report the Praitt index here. 102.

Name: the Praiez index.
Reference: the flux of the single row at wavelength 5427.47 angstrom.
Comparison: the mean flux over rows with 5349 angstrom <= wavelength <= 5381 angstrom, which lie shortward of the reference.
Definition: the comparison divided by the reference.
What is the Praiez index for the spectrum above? 1.03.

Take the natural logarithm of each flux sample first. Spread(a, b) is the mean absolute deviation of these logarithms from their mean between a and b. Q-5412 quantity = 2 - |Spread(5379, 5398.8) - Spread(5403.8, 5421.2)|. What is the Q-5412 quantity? 1.98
